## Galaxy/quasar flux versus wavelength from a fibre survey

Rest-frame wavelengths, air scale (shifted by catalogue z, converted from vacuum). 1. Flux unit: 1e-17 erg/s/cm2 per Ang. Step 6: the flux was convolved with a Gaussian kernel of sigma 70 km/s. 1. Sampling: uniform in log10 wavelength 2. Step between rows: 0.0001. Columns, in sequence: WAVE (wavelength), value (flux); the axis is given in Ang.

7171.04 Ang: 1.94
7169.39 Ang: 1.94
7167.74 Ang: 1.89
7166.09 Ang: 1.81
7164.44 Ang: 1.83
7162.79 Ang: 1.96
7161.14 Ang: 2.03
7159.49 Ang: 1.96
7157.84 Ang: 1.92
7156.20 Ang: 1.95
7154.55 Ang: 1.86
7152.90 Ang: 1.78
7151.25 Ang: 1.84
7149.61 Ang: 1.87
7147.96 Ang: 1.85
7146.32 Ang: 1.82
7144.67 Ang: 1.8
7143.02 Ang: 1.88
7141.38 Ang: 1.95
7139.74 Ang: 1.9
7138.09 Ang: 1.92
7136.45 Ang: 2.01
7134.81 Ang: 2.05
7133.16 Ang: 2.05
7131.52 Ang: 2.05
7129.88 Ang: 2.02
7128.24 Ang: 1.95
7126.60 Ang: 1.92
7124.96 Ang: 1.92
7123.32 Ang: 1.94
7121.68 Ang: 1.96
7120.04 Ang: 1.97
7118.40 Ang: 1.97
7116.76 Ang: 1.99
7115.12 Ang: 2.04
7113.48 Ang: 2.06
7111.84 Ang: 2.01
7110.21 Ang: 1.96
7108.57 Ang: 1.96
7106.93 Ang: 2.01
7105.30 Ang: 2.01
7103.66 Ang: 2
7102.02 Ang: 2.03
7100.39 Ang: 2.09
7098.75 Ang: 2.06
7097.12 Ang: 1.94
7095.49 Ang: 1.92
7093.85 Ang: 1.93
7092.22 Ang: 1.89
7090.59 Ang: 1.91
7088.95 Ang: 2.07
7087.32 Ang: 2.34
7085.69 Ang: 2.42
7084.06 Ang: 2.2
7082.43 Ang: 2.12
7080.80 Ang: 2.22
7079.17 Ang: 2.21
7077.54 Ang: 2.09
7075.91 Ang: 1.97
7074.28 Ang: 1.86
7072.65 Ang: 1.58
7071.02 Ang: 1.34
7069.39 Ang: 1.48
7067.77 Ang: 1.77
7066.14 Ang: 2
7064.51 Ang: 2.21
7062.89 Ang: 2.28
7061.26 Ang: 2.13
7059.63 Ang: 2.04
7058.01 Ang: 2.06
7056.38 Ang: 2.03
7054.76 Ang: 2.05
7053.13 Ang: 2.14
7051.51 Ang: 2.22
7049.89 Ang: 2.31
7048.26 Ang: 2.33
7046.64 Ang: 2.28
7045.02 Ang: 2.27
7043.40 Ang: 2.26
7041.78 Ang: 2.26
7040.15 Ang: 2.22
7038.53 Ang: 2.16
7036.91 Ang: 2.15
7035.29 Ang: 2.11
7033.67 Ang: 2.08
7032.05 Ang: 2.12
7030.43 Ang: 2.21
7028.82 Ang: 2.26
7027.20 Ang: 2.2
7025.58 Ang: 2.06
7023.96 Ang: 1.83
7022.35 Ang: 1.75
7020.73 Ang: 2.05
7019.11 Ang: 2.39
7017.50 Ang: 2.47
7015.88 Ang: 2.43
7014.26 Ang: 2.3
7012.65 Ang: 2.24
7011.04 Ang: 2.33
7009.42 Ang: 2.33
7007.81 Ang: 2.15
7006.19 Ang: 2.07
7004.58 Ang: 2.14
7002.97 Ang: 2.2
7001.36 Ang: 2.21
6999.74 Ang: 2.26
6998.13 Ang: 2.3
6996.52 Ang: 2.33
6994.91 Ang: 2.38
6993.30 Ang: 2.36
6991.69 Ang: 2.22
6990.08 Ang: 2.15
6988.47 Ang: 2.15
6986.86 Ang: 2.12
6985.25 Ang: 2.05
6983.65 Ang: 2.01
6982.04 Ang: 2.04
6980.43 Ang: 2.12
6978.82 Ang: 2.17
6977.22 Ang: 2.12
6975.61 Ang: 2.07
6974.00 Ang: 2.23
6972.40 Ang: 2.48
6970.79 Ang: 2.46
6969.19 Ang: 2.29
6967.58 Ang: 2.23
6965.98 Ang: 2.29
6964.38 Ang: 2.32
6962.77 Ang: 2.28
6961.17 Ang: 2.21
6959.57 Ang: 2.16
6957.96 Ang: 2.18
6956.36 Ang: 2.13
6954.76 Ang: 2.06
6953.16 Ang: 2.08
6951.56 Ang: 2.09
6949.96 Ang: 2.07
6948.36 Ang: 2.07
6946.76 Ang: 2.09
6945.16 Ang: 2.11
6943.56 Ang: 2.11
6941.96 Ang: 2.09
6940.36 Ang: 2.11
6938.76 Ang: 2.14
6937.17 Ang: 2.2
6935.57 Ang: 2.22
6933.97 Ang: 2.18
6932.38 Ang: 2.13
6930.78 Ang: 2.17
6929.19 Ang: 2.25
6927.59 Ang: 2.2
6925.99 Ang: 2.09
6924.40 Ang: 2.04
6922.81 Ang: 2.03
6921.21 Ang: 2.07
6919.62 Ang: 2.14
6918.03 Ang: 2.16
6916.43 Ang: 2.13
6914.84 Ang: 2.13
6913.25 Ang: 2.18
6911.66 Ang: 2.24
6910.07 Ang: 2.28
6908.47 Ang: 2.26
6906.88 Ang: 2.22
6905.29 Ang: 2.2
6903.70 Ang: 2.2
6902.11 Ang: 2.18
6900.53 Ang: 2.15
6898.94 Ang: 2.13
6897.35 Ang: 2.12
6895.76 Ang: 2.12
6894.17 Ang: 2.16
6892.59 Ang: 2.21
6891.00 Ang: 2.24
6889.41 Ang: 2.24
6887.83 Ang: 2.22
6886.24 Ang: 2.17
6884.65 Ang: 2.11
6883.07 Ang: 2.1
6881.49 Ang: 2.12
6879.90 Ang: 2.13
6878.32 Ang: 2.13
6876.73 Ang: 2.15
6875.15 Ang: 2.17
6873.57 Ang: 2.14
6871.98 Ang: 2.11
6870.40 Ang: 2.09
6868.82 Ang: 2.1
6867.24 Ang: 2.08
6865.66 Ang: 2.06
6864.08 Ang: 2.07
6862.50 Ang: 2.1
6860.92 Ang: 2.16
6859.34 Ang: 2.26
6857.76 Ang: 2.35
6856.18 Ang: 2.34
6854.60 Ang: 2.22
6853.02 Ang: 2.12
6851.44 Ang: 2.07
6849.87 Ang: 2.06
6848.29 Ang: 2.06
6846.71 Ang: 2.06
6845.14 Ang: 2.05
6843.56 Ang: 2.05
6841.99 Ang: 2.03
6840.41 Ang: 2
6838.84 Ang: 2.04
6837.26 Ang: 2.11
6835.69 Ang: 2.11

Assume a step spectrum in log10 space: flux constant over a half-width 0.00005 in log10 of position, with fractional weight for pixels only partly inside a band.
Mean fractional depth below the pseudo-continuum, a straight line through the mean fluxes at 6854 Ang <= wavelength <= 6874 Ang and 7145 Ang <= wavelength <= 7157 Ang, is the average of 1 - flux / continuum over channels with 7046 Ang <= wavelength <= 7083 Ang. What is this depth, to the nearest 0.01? -0.04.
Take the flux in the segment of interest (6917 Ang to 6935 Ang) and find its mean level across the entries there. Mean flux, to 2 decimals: 2.13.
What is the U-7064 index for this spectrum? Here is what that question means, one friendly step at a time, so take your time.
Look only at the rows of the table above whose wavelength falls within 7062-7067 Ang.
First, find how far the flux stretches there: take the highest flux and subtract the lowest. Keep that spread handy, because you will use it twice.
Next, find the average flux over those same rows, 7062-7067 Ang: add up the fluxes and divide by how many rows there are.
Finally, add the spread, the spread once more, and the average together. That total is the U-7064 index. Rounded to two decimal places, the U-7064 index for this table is 2.72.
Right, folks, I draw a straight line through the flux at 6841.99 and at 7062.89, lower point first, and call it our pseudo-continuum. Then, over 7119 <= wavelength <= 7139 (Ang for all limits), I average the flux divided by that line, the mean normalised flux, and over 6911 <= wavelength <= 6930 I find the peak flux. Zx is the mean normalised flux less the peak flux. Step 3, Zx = -1.41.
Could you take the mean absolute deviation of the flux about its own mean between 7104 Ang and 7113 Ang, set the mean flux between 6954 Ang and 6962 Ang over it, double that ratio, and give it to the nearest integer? 179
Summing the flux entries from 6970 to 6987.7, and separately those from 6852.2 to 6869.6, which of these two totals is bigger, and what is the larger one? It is 23.9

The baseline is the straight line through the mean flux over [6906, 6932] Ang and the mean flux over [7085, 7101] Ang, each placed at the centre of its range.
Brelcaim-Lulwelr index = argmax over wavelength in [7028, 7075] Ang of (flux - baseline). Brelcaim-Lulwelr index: 7048.26 Ang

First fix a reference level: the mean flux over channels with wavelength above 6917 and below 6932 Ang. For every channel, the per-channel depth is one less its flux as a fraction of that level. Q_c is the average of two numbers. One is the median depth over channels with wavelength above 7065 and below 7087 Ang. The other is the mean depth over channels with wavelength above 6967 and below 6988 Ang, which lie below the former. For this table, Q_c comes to 0.017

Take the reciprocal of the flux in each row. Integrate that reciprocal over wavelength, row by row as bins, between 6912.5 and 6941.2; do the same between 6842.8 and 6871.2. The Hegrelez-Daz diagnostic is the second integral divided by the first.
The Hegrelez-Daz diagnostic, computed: 1.00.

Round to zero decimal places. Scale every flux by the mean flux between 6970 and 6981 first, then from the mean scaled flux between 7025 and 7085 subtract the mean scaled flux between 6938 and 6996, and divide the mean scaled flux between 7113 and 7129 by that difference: -23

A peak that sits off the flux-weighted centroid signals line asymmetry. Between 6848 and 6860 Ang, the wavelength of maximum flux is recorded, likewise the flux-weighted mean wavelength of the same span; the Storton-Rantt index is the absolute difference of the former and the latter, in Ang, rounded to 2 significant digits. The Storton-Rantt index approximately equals 3.8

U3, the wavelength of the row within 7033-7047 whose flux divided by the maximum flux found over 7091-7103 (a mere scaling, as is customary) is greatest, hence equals 7046.64 Ang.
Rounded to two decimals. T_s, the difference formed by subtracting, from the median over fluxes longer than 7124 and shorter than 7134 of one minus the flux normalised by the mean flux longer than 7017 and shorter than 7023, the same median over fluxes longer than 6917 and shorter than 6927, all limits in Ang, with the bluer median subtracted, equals 0.04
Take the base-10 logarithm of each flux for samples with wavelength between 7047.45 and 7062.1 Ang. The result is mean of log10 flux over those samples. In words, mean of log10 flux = 0.331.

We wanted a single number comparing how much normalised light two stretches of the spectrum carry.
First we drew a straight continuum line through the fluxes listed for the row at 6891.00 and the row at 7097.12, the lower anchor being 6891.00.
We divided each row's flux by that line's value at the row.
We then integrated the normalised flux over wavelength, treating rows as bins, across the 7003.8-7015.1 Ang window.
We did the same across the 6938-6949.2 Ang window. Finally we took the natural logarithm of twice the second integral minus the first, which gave 2.26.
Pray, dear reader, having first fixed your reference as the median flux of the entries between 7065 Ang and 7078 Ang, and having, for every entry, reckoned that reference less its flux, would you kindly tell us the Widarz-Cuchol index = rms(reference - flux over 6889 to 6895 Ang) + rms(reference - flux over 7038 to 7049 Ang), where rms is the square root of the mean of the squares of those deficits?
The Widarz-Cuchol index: 0.84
